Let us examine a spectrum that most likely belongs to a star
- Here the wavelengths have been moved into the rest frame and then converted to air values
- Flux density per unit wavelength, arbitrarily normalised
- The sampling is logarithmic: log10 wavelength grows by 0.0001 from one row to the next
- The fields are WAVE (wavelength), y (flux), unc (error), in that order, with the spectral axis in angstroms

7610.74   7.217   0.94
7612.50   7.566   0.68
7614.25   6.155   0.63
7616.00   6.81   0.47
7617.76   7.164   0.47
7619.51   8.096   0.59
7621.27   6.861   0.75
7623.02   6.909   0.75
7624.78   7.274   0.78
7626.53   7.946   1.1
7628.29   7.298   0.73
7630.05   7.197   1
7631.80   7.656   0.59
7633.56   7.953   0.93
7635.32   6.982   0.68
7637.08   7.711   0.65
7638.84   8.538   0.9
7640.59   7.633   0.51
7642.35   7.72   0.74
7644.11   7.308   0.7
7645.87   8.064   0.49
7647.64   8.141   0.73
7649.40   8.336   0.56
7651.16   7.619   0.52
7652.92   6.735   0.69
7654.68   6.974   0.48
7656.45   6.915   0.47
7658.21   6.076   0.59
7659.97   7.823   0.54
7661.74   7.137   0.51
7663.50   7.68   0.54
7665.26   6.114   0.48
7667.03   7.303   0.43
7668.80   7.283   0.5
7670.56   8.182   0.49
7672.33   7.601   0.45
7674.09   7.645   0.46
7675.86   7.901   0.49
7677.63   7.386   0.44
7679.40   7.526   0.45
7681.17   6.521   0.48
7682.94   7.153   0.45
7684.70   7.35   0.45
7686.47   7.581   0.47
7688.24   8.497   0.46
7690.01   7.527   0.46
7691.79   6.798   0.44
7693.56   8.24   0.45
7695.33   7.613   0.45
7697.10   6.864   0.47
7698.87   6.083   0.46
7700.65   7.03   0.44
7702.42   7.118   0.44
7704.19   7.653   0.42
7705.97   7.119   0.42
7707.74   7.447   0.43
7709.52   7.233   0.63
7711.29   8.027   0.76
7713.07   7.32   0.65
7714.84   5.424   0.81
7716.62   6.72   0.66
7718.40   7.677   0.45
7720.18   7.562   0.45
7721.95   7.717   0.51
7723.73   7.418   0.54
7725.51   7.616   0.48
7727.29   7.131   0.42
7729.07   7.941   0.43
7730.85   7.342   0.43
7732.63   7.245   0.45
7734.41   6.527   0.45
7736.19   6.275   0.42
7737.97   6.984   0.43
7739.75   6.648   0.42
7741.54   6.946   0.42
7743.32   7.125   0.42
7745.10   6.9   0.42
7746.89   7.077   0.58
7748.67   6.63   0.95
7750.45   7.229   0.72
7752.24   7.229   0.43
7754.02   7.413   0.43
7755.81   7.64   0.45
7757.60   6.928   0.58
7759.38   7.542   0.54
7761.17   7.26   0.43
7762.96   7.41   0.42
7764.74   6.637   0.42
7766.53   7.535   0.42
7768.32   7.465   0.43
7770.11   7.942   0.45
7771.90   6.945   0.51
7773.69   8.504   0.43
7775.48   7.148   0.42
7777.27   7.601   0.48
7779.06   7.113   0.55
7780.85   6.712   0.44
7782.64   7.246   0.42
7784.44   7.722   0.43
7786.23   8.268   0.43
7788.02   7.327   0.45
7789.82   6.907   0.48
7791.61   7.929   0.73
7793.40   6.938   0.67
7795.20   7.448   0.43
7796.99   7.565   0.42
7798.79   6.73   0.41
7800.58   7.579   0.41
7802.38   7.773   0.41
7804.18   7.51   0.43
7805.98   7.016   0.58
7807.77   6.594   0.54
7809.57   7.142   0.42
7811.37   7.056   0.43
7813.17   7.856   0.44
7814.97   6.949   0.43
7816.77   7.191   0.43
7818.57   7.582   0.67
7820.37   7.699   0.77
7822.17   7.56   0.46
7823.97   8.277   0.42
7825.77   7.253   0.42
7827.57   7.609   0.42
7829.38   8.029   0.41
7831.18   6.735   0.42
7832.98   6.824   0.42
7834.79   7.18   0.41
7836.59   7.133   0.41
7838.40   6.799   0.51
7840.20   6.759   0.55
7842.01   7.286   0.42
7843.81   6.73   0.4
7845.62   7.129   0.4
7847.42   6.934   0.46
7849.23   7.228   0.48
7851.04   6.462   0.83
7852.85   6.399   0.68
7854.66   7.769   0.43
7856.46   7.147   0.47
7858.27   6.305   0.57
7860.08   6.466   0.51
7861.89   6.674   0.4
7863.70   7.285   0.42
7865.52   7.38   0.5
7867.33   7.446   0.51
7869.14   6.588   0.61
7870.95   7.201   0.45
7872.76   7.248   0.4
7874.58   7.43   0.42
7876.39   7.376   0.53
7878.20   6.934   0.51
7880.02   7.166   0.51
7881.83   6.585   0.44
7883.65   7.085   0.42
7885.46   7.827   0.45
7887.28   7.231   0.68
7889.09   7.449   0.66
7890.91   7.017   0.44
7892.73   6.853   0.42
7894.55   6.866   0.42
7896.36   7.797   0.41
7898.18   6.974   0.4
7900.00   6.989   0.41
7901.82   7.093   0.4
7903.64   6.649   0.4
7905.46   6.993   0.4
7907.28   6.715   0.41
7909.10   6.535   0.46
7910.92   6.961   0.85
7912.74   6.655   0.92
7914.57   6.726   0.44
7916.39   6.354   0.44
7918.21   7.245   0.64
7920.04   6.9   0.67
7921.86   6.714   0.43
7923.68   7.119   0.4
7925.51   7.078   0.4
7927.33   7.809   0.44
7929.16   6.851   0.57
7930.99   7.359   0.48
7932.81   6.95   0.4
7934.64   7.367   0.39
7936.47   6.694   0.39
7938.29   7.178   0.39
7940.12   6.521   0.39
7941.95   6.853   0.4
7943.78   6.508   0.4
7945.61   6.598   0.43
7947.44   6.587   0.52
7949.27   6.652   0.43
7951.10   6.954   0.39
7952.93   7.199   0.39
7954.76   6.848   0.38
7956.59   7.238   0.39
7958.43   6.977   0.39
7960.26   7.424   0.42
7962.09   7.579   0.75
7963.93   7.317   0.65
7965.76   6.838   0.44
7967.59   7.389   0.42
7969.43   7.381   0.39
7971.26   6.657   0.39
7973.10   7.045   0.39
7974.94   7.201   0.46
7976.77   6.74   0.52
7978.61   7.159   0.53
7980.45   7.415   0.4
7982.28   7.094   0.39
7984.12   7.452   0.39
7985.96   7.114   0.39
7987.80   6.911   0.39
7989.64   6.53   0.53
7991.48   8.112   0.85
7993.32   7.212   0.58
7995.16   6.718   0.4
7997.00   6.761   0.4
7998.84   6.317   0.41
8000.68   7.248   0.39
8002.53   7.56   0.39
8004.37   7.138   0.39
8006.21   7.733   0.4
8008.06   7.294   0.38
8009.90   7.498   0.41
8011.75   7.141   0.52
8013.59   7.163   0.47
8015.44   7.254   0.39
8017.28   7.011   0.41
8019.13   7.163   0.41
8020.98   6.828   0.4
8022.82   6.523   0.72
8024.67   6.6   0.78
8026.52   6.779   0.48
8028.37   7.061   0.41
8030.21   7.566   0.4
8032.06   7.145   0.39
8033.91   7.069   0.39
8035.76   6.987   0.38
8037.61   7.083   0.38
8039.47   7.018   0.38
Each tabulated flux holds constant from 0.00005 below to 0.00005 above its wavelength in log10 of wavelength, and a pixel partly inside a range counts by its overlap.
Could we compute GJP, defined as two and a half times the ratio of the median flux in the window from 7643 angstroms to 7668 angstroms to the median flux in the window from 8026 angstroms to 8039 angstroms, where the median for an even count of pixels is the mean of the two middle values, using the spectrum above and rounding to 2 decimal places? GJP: 2.58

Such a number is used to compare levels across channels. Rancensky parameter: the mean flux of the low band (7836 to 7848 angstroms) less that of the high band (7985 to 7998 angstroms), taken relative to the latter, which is -0.012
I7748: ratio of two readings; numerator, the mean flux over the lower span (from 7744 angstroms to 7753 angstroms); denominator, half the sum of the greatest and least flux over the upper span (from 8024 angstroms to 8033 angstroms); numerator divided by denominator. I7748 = 0.99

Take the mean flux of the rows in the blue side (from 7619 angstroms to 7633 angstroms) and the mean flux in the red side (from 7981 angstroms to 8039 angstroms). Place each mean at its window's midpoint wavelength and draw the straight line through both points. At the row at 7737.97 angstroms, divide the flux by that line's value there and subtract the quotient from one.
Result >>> 0.045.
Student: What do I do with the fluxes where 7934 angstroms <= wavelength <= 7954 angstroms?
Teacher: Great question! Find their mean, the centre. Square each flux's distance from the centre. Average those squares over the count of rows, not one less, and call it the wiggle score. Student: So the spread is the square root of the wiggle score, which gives 0.29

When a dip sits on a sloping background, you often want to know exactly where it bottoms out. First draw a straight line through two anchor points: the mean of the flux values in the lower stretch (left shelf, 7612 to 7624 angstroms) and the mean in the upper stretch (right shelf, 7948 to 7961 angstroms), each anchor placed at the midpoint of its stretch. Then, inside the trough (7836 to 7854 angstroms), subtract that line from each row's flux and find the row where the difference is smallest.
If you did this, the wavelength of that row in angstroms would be 7852.85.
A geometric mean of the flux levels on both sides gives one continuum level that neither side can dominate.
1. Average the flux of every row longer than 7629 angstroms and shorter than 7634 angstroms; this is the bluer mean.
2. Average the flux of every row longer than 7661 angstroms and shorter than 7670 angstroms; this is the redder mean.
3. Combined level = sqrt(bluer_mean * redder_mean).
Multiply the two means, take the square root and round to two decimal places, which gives 7.35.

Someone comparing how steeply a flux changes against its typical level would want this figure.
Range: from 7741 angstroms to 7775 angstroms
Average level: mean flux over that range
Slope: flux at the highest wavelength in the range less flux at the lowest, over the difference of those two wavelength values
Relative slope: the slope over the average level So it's 0.0067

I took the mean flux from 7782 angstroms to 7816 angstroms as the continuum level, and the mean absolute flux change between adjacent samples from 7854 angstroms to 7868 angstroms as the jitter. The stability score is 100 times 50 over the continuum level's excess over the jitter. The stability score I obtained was 717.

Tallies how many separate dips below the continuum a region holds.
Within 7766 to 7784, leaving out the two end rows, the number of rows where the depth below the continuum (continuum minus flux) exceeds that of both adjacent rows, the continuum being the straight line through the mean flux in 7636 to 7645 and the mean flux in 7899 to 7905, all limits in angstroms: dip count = 4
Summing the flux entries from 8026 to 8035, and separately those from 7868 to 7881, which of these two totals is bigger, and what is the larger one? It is 50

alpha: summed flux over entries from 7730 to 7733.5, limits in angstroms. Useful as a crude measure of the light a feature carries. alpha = 14.6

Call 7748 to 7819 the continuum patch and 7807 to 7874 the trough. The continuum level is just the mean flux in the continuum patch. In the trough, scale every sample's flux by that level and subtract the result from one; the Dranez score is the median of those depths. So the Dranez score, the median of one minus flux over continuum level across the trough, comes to 0.025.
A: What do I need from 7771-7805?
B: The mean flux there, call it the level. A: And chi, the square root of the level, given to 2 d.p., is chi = 2.72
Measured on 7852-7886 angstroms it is 2.66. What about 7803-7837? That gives 2.71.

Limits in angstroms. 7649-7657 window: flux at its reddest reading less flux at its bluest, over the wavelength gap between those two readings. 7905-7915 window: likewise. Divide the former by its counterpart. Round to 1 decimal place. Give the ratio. 6.9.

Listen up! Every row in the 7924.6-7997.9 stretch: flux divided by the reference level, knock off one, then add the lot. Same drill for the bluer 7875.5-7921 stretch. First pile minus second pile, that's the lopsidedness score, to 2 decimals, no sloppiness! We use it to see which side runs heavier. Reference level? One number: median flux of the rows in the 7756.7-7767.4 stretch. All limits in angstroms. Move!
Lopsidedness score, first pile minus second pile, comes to -0.37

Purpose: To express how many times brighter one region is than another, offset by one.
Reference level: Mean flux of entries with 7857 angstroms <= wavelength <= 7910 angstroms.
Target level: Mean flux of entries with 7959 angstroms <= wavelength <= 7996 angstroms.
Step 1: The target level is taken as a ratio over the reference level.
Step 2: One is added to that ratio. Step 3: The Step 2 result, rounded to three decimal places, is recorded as 2.018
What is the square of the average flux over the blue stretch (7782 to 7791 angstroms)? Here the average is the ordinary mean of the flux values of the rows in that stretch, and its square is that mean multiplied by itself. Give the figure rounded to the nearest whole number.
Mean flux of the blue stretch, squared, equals 56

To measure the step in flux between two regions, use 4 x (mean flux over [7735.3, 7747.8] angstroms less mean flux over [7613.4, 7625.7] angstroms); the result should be -0.8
